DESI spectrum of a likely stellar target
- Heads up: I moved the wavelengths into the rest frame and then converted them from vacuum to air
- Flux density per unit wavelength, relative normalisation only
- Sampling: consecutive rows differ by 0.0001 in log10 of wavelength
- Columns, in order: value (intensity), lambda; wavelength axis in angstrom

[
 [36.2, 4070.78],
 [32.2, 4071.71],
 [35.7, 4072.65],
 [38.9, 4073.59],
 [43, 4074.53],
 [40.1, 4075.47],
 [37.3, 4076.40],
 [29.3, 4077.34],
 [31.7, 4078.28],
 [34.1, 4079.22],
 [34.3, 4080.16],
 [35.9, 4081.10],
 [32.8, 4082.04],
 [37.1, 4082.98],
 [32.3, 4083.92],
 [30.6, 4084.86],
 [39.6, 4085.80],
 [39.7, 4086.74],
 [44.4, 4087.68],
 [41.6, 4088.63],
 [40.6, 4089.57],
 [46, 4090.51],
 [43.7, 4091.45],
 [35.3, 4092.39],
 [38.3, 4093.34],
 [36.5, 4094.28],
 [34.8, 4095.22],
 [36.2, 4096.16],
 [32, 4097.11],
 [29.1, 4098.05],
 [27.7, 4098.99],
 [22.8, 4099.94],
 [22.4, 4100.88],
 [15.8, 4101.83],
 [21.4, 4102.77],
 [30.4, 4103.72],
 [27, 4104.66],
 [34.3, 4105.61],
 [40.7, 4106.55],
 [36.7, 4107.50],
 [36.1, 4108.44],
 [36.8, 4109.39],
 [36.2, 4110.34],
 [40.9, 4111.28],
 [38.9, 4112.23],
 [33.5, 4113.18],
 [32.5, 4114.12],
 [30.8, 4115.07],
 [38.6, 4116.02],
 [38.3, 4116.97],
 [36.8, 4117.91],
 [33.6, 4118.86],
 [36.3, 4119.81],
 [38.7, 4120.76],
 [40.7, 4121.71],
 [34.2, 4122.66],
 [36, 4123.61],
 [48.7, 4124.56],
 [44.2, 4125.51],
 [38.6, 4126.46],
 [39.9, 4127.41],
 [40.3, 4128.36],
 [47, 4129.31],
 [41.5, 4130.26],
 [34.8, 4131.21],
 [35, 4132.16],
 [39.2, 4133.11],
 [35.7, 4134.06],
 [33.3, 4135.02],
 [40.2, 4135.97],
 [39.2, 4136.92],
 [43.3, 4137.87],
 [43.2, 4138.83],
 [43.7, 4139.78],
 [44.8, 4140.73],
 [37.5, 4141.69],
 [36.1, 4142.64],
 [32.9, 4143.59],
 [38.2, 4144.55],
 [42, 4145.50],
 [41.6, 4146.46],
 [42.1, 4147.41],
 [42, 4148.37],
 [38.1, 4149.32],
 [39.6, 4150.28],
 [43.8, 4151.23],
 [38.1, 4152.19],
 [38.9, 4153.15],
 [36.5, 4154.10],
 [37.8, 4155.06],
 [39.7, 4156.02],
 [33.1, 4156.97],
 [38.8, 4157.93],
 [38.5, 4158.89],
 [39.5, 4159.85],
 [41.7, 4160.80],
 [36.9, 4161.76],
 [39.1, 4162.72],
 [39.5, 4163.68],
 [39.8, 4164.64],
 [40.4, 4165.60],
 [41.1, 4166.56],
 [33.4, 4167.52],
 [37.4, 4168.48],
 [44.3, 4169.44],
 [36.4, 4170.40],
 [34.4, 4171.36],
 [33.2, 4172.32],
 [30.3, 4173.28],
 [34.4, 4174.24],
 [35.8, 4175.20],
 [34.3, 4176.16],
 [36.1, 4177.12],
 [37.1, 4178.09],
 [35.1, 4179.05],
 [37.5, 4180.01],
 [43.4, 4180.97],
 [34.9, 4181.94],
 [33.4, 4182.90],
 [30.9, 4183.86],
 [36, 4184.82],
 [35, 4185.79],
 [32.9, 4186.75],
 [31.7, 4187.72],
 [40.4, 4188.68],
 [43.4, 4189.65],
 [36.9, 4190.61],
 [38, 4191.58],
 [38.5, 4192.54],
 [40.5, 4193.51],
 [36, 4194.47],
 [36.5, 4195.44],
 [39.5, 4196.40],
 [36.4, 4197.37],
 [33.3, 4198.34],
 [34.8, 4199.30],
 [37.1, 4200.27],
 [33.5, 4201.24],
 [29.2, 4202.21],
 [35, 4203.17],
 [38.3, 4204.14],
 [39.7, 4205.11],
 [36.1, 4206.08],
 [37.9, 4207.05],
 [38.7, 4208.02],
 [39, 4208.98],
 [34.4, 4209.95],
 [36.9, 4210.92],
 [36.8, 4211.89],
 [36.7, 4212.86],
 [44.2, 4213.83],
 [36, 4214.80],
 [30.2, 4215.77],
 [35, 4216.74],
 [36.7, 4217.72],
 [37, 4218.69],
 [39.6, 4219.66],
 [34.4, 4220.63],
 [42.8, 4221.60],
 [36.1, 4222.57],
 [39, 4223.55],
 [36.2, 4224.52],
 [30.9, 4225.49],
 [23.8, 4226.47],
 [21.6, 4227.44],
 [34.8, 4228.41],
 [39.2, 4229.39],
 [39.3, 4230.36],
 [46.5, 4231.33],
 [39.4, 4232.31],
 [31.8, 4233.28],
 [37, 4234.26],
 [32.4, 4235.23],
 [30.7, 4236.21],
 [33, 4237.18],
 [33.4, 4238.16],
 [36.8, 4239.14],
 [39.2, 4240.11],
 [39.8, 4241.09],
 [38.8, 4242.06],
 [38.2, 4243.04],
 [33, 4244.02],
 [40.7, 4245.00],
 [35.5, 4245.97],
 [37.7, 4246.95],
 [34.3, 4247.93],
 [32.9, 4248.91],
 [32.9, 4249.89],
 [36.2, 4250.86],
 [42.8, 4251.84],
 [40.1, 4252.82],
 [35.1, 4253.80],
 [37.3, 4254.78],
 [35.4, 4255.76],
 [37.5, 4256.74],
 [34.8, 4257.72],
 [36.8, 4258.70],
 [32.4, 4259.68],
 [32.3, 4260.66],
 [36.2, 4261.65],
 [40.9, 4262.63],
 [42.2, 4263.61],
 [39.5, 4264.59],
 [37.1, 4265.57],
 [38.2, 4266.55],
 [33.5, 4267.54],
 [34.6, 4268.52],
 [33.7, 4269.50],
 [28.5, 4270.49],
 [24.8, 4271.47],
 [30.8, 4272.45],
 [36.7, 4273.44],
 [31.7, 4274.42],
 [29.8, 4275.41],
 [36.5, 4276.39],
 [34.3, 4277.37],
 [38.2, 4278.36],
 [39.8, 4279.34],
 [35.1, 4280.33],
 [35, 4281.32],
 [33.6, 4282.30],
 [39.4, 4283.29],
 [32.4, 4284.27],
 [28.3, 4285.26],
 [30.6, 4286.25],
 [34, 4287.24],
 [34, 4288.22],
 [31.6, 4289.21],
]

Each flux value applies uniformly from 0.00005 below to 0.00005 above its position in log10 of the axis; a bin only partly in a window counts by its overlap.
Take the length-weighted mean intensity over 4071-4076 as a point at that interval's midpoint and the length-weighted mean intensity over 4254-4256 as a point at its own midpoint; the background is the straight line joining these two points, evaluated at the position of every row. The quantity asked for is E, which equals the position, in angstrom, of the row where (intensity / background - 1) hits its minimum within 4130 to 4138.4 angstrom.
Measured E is 4135.02 angstrom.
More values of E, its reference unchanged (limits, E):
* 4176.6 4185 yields 4183.86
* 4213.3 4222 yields 4215.77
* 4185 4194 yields 4187.72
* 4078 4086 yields 4084.86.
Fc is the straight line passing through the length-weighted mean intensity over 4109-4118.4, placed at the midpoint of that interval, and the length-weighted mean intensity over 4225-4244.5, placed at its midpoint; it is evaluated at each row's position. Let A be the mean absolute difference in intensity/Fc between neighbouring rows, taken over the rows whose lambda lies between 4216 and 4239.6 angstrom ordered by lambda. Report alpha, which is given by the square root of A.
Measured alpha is 0.36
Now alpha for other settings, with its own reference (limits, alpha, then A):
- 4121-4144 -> 0.32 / 0.105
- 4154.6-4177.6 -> 0.29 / 0.083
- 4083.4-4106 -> 0.33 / 0.106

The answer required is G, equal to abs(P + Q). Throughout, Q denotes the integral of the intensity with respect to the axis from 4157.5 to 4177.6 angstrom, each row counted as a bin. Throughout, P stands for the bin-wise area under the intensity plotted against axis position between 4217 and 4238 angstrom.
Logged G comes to 1493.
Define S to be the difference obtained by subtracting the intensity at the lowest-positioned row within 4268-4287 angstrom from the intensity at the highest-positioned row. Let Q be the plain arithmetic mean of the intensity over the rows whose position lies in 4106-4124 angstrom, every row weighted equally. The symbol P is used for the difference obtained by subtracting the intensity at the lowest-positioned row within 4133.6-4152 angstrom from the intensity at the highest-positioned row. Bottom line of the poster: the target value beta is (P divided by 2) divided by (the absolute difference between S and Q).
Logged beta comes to 0.10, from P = 8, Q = 36.6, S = -4.0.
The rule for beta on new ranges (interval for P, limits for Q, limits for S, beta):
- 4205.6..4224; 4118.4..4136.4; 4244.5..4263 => 0.04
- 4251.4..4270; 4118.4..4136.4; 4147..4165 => -0.11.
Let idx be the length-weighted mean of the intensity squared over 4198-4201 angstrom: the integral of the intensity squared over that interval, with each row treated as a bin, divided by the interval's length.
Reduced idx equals 1230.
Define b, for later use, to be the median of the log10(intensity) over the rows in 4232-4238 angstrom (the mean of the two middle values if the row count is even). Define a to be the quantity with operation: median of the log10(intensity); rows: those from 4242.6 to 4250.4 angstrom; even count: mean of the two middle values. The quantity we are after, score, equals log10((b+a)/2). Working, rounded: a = 1.54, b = 1.51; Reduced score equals 0.184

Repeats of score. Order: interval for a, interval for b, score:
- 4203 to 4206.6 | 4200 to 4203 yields 0.190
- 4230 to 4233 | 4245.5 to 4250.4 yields 0.195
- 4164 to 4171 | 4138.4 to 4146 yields 0.204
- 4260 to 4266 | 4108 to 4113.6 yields 0.197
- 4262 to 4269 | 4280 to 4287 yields 0.192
